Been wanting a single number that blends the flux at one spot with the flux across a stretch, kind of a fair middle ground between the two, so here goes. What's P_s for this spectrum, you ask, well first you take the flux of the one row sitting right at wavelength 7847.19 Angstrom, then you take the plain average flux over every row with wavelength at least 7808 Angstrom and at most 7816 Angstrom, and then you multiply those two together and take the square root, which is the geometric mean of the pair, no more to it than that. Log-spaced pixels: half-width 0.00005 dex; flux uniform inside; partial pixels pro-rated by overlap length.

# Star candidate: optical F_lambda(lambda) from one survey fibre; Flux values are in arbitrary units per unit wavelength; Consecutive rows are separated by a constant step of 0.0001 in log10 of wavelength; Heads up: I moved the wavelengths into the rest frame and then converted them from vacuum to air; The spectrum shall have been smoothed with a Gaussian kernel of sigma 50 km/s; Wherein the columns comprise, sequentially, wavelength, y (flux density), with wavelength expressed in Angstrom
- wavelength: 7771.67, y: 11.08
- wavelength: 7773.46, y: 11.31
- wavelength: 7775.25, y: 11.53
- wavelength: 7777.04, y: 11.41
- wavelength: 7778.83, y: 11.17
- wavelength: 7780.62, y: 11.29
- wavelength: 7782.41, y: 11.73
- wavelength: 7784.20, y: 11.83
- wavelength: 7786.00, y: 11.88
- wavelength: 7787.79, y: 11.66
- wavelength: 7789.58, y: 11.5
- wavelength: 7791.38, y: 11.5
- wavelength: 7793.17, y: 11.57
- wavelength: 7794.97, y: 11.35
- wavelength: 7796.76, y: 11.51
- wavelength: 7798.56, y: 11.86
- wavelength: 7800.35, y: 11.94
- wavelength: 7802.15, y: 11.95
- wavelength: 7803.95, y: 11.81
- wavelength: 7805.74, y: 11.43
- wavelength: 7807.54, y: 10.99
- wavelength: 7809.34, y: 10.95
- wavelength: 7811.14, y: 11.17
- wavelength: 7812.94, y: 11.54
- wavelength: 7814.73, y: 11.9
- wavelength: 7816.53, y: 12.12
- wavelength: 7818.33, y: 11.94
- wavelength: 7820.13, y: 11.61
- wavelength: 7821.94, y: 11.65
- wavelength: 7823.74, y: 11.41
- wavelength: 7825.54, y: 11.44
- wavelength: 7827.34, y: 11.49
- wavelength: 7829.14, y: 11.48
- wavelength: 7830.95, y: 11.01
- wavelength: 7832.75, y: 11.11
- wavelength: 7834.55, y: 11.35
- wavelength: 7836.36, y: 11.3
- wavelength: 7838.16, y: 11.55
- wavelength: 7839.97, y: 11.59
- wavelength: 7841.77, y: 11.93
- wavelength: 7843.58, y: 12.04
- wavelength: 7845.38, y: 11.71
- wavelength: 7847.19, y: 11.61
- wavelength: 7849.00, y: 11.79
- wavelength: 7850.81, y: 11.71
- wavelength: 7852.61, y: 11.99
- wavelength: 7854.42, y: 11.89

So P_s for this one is 11.5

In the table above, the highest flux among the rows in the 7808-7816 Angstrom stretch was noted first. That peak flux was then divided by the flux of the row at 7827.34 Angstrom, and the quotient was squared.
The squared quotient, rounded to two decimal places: 1.07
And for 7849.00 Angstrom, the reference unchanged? 1.02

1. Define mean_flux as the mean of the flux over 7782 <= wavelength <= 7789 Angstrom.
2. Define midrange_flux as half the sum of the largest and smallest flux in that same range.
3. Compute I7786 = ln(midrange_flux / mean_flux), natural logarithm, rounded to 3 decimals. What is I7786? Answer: 0.000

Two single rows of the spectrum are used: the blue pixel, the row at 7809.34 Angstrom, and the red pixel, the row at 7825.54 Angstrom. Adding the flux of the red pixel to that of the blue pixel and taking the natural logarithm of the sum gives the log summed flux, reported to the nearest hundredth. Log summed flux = 3.11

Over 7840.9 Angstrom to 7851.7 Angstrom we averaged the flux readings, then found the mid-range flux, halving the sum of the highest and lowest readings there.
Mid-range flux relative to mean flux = 1.00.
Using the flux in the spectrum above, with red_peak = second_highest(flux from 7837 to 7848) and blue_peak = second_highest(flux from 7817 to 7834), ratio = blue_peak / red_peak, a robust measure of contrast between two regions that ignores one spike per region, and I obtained 0.977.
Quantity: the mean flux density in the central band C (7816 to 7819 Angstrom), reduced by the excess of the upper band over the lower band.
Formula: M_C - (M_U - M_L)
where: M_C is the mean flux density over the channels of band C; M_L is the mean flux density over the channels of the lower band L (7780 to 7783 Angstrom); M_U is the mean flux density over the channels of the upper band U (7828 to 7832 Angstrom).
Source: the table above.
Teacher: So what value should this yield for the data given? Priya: 12.3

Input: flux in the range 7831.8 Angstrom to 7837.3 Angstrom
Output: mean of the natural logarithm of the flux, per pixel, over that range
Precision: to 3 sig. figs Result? 2.42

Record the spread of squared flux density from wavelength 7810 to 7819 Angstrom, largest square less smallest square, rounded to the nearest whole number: 22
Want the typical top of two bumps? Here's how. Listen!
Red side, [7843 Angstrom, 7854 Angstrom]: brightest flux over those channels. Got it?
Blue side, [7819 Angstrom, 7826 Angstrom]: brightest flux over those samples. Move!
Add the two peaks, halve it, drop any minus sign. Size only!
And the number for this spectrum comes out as 11.8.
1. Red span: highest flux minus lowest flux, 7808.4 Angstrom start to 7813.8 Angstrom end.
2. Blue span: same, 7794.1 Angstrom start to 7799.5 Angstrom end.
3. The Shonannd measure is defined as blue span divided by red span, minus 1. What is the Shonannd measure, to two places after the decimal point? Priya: -0.14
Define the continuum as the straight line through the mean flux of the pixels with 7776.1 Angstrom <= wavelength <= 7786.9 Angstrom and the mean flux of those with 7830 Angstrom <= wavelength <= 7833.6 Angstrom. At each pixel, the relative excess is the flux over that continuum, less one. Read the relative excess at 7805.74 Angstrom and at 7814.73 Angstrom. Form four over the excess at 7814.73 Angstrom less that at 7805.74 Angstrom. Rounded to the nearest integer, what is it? 80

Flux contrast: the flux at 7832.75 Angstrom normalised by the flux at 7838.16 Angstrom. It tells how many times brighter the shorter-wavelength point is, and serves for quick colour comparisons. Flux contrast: 0.96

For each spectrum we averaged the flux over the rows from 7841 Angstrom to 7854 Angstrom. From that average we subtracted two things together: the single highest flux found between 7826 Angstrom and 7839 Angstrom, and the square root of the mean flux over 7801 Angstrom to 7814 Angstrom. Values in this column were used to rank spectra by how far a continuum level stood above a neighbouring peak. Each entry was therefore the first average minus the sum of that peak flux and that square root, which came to -3.10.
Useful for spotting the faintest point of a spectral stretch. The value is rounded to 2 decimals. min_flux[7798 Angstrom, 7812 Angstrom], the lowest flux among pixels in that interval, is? 10.95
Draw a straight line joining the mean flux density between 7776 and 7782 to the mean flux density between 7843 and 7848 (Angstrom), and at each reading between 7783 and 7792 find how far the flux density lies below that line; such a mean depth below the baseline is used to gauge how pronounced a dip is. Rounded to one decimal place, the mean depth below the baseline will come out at -0.3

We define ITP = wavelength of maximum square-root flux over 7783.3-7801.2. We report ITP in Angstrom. 7800.35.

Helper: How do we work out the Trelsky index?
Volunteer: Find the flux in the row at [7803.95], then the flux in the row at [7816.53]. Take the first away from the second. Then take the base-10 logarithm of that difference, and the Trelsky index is -0.51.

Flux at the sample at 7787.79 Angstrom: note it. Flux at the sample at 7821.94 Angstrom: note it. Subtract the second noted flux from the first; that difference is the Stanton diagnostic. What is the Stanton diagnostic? 0.0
